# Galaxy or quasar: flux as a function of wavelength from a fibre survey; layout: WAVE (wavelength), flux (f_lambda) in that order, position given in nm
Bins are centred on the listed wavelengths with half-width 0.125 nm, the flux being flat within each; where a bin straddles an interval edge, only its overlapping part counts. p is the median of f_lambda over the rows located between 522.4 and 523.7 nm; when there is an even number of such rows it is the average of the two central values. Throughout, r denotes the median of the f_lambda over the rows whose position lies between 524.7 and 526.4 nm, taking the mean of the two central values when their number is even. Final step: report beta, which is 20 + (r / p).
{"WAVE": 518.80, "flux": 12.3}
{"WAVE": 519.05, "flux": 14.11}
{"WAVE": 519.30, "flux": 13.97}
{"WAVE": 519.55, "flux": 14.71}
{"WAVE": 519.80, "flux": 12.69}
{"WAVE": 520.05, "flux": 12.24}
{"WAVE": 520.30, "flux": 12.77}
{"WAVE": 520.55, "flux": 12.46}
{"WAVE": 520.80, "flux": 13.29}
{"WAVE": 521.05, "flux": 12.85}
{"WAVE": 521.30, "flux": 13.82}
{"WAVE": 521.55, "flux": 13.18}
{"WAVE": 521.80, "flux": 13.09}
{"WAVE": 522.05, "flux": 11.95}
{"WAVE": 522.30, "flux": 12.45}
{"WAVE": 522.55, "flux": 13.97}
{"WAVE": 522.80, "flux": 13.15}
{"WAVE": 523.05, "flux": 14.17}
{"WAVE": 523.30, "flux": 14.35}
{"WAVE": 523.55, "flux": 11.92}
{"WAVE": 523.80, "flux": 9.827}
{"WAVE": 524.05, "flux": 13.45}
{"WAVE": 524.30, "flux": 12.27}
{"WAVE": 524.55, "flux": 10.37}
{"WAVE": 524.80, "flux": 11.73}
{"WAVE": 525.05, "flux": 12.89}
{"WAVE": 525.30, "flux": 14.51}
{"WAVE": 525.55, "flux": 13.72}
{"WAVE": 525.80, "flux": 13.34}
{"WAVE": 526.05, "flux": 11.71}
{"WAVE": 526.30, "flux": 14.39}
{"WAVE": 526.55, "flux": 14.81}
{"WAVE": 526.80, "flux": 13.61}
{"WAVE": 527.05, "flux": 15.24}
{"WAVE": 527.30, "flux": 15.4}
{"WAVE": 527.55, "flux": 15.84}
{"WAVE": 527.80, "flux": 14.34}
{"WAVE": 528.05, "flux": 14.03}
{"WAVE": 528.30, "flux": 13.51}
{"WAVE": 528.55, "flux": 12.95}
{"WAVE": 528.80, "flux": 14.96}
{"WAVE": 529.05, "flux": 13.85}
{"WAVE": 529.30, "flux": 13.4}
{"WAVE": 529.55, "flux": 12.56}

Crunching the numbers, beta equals 21.0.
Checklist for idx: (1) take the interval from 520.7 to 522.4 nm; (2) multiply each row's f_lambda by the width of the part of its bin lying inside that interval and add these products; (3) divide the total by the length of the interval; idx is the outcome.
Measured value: 12.9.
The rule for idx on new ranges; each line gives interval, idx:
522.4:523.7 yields 13.4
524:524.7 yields 11.9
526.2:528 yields 14.8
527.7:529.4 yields 13.9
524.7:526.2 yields 13.0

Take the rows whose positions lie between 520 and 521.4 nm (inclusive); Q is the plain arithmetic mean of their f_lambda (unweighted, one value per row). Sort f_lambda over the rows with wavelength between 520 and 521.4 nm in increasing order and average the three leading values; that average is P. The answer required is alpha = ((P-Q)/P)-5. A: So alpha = -5.03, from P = 12.5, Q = 12.9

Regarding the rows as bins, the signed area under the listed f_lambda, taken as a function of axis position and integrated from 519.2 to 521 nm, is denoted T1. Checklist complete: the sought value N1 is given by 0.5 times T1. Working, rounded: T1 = 23.6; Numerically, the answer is 11.8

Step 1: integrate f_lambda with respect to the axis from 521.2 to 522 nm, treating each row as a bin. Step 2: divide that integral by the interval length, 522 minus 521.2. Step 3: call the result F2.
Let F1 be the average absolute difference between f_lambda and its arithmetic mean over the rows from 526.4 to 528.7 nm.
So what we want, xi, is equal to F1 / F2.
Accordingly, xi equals 0.061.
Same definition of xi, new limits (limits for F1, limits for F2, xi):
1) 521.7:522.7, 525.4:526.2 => 0.051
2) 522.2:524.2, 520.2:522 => 0.087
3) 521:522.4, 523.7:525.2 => 0.040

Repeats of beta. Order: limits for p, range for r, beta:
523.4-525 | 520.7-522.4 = 21.1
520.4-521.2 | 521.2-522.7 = 21.0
